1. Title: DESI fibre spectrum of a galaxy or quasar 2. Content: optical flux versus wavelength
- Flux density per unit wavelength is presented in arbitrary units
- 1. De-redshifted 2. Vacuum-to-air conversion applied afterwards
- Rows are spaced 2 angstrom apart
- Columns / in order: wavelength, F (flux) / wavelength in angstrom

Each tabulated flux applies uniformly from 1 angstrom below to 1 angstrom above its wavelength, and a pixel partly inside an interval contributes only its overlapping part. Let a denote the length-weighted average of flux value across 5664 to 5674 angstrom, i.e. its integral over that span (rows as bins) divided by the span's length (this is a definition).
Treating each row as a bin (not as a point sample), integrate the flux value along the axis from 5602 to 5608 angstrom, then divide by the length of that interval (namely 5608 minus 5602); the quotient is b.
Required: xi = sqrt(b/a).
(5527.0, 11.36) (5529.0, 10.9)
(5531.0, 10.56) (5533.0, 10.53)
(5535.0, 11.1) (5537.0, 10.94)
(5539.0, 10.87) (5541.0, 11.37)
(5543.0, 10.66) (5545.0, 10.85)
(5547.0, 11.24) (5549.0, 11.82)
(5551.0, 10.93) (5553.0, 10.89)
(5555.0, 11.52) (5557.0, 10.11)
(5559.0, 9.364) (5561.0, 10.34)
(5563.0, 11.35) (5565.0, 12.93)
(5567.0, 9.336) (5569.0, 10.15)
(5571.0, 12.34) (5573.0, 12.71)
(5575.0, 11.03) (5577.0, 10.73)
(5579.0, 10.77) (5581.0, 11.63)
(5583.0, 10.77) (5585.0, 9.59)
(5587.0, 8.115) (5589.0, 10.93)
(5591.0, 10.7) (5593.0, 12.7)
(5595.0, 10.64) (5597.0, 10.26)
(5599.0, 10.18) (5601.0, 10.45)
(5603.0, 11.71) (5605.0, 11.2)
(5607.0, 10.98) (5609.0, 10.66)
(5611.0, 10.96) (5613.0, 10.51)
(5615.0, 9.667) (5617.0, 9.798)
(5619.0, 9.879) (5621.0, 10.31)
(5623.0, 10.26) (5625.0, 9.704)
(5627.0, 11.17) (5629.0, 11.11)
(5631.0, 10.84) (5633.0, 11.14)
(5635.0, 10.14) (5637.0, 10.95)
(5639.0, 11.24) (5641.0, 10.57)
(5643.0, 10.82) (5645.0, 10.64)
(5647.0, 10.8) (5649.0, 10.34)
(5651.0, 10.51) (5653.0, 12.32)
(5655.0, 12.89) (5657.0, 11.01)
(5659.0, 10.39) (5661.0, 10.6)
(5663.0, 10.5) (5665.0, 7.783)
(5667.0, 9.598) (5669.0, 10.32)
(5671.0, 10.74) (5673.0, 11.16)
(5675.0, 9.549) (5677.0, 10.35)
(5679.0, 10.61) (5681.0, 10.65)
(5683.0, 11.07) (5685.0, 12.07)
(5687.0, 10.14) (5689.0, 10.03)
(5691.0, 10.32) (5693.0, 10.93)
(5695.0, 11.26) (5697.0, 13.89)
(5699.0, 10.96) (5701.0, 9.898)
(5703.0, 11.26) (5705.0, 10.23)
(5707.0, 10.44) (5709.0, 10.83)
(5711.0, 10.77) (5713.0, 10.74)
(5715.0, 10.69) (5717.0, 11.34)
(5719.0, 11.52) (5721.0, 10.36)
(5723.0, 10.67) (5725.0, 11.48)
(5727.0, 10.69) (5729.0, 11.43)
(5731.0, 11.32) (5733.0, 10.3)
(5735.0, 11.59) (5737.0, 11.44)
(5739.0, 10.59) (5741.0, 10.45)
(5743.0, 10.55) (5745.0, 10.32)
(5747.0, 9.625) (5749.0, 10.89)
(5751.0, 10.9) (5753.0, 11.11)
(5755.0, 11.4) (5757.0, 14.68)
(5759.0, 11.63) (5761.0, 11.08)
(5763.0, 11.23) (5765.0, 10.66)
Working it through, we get 1.07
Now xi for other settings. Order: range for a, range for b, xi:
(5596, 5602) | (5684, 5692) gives 1.02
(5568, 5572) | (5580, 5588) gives 0.94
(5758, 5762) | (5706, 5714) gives 0.97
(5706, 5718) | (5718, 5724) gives 1.00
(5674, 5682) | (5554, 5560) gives 1.00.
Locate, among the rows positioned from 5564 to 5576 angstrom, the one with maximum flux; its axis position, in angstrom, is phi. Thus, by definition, 5565.0 angstrom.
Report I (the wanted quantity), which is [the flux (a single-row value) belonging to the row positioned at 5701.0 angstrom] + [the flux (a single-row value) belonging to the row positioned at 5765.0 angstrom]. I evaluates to 20.6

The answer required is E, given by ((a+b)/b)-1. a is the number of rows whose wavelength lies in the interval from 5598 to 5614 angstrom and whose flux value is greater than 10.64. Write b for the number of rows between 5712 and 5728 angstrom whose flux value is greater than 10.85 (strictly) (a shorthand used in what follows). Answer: 1.7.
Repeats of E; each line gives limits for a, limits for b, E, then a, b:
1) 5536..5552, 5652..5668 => 2.7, 8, 3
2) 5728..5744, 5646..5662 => 1.3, 4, 3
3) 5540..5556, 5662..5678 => 8.0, 8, 1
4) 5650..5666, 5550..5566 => 0.6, 3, 5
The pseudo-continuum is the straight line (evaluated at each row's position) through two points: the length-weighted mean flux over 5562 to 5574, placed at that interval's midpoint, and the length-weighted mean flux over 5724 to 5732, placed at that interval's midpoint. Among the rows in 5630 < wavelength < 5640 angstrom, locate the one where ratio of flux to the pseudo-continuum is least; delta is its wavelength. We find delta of 5635.0 angstrom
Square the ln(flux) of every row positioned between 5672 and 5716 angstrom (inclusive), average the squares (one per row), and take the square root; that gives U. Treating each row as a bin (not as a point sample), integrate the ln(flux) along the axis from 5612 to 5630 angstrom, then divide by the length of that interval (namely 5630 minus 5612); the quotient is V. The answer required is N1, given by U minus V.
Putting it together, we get 0.051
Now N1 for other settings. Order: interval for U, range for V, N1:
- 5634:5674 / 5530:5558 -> -0.029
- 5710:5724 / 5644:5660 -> -0.019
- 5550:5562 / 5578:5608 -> -0.014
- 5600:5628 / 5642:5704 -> -0.019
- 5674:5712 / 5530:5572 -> -0.009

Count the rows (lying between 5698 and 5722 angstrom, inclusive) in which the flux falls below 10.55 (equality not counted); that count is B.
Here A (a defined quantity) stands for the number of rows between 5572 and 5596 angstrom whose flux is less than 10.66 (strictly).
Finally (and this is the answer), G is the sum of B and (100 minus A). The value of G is 101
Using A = 3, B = 4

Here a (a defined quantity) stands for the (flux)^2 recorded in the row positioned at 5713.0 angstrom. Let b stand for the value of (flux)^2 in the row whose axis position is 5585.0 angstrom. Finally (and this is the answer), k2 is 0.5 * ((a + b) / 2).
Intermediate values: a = 115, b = 92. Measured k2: 51.8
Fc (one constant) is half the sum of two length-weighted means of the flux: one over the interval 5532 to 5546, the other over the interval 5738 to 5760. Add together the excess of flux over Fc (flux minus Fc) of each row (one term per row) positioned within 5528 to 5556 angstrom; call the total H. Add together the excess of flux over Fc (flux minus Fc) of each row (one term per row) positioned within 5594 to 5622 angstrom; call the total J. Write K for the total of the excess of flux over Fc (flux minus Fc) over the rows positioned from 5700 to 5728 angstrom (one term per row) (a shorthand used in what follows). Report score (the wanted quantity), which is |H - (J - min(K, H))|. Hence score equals 3.8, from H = 0.1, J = -6.8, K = -3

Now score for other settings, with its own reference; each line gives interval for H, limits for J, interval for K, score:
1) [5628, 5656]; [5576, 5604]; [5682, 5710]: 4.4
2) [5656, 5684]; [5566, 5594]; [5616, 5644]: 16.9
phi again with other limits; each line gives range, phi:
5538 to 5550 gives 5549.0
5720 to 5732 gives 5725.0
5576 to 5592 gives 5581.0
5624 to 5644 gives 5639.0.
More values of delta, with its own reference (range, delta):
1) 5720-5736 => 5733.0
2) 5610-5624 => 5615.0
